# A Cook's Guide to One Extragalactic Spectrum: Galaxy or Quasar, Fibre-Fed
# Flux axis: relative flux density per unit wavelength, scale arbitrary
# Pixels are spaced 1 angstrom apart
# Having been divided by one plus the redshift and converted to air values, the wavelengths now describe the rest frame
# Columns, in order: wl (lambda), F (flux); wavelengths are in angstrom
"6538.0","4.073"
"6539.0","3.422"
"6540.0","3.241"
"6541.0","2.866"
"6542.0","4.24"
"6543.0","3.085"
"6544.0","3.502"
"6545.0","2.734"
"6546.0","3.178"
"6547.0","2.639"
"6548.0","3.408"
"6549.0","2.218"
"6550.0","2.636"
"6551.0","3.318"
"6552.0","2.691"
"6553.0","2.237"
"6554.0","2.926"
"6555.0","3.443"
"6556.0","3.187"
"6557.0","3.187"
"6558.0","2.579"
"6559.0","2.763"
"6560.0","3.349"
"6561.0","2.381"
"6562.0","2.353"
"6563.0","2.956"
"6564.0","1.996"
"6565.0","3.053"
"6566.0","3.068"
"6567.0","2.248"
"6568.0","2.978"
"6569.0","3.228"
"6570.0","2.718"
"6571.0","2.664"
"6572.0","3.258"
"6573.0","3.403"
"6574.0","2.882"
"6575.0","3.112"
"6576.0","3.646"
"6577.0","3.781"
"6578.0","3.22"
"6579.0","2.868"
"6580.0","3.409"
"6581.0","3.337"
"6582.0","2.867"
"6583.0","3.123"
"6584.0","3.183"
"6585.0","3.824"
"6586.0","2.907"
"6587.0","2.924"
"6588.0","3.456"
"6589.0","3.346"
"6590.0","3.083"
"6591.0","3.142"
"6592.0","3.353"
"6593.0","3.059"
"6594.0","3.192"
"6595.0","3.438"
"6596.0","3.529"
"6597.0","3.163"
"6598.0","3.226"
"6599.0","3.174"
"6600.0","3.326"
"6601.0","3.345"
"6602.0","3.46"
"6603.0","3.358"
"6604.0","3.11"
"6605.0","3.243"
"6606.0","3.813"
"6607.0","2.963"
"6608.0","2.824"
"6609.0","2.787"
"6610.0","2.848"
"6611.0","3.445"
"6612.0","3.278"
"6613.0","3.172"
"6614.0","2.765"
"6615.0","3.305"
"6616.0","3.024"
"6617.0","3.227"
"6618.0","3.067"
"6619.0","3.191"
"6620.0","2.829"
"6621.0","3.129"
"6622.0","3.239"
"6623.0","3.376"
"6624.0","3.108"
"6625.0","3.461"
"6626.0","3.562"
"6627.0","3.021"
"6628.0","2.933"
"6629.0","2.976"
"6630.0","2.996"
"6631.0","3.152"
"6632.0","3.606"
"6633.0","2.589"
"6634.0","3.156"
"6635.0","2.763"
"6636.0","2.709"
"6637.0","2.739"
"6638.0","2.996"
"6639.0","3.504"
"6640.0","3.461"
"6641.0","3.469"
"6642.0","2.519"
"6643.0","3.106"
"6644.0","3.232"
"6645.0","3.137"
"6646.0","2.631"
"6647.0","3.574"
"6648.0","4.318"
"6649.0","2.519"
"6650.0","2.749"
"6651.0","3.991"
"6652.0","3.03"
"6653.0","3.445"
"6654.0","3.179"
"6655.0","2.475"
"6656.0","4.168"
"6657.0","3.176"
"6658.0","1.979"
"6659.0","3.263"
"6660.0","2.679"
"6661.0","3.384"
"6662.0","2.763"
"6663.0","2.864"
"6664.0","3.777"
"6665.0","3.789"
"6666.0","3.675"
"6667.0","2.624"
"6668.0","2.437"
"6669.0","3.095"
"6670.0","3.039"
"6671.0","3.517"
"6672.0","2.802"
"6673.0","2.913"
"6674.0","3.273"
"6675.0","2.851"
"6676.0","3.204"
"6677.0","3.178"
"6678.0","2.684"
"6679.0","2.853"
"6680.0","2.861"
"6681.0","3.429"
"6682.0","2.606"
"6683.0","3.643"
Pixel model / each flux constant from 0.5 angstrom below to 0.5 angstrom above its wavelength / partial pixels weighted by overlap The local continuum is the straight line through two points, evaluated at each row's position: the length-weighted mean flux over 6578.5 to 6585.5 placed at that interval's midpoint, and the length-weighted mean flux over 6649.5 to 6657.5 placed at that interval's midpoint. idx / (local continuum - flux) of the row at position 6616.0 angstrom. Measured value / 0.2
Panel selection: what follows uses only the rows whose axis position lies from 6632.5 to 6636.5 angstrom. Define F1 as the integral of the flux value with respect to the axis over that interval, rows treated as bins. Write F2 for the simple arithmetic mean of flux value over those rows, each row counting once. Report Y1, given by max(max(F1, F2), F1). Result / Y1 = 11.2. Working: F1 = 11.2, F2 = 2.8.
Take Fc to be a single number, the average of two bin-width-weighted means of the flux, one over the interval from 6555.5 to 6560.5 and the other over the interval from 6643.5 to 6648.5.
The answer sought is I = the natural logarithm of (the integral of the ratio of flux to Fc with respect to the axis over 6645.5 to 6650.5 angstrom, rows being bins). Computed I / 1.60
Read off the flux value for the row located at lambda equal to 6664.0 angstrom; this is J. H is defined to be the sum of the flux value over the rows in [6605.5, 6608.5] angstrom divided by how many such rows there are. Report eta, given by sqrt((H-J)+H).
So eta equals 1.62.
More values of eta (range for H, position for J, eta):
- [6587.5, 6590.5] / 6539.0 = 1.78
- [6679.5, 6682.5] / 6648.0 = 1.27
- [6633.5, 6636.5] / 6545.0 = 1.74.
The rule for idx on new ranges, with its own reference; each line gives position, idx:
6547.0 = 0.6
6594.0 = 0.0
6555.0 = -0.2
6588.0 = -0.2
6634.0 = 0.1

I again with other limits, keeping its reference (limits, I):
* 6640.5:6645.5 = 1.58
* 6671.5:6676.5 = 1.55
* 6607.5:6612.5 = 1.56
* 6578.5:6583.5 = 1.59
